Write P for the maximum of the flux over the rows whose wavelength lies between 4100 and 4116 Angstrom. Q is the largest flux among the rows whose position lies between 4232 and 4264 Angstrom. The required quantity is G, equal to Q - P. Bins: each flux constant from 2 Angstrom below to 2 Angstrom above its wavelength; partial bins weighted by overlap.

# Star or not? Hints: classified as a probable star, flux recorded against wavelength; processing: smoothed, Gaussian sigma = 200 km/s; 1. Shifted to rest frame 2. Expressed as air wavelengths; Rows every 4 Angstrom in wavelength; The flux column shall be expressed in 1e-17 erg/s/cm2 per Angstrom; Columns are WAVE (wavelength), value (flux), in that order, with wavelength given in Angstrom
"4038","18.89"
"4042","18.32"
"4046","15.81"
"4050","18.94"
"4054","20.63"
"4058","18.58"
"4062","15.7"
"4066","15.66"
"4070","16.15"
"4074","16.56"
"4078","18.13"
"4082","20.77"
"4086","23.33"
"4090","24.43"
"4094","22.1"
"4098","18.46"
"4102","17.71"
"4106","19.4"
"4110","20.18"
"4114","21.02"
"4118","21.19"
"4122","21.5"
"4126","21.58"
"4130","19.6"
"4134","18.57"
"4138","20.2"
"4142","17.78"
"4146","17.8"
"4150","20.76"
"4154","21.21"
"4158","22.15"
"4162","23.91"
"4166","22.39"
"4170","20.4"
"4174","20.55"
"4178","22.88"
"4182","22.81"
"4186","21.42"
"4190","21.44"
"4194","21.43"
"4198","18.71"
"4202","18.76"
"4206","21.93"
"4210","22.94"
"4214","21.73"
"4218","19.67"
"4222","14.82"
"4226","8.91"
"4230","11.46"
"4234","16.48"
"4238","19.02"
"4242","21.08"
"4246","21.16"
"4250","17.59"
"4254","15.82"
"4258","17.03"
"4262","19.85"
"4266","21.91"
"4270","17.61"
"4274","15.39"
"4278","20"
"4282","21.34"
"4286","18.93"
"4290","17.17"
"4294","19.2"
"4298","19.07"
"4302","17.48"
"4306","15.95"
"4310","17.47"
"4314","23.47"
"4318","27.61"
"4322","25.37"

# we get 0.1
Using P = 21.02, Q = 21.16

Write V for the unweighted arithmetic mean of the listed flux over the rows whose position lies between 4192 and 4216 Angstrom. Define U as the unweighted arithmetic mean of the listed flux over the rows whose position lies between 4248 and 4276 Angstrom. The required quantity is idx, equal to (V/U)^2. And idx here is 1.37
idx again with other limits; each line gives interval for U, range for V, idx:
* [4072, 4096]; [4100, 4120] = 0.91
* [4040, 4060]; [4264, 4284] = 1.09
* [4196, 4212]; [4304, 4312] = 0.66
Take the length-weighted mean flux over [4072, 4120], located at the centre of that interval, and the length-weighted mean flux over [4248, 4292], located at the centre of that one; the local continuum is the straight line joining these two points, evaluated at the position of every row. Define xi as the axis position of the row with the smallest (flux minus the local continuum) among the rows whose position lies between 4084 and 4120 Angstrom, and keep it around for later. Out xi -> 4102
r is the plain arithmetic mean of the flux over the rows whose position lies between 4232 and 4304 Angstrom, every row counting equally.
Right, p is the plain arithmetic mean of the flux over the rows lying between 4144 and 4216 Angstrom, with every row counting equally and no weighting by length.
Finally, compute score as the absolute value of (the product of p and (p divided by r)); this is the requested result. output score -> 24.3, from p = 21.3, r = 18.7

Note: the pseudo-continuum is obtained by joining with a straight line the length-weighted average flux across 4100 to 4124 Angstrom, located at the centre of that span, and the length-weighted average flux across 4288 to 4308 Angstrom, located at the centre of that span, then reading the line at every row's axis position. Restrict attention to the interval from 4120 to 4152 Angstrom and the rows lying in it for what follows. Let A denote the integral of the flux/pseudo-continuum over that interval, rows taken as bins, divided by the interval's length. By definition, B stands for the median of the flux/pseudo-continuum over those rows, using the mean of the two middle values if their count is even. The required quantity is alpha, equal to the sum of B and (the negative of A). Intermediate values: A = 0.99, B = 1.00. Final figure 0.008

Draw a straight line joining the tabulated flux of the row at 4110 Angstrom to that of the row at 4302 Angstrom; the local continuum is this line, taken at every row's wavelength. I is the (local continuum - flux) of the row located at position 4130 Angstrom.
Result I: 0.3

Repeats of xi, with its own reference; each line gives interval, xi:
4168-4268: 4226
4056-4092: 4062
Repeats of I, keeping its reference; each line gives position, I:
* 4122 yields -1.5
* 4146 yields 1.9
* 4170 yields -1.1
